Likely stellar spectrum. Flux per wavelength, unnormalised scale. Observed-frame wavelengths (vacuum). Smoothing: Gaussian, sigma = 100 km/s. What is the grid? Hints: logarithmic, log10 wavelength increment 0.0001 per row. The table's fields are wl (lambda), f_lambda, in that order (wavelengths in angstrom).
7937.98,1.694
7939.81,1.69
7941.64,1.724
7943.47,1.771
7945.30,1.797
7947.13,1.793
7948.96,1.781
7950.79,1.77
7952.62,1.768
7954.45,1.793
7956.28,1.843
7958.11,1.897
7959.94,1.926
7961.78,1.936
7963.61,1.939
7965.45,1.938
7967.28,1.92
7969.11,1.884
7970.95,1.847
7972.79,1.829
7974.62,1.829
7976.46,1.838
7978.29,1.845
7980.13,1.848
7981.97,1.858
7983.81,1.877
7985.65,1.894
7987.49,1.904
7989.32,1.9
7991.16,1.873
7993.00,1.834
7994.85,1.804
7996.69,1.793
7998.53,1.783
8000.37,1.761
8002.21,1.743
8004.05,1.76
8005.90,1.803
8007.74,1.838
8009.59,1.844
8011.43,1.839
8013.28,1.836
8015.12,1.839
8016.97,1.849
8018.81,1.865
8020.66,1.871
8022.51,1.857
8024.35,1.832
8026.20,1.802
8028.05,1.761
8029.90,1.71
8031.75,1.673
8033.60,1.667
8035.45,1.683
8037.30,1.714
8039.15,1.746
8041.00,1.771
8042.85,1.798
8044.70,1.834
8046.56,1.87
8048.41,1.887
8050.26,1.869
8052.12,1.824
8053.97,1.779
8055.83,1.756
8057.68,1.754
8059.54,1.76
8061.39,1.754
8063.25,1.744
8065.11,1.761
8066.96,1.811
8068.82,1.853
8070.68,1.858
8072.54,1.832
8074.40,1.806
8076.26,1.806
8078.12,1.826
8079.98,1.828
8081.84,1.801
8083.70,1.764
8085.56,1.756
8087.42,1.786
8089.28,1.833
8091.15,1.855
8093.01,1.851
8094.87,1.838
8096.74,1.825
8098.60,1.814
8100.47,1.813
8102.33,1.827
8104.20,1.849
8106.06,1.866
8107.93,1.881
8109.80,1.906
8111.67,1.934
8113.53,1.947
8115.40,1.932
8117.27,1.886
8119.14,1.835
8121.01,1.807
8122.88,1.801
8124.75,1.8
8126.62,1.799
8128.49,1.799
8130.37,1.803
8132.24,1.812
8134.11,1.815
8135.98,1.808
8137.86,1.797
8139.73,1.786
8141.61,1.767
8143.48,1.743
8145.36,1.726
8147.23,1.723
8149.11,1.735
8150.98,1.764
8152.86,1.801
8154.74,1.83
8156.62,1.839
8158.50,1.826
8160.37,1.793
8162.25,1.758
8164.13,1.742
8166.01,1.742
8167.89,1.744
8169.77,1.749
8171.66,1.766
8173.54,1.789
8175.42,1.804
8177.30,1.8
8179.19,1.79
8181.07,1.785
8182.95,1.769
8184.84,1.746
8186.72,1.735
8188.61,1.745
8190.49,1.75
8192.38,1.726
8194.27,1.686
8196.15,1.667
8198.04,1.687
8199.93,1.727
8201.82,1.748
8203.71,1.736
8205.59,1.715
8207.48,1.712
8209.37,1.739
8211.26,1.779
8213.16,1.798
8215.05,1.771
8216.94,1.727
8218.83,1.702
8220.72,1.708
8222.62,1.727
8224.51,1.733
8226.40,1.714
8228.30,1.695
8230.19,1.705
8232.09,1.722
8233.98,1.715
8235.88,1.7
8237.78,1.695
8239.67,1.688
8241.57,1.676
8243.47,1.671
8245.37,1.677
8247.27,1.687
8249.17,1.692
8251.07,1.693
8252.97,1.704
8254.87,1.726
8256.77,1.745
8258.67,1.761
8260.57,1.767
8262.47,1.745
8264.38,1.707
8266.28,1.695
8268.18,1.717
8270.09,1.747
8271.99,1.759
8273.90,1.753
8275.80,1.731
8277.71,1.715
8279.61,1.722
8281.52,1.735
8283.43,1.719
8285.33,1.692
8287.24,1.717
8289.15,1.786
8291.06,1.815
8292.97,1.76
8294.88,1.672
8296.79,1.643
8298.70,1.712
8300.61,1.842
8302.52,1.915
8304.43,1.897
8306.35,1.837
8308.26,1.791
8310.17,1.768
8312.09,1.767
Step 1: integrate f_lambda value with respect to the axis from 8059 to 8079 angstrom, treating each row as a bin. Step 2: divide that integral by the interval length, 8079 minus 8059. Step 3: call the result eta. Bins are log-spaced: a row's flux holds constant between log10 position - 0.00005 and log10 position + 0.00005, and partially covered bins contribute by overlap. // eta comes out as 1.80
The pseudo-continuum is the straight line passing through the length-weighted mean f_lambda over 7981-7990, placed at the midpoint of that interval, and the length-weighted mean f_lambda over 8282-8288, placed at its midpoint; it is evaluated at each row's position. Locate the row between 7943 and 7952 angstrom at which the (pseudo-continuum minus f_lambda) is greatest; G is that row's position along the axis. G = 7943.47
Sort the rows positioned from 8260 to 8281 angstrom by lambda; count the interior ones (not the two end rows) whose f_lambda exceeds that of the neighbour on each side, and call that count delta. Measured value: 1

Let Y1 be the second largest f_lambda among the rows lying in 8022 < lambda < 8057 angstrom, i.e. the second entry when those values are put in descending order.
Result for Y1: 1.87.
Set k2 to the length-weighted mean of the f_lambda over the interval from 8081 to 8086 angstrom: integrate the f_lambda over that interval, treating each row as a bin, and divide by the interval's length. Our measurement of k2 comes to 1.78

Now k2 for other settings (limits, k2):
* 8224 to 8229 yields 1.71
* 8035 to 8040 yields 1.72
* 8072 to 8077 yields 1.81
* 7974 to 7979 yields 1.84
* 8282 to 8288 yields 1.71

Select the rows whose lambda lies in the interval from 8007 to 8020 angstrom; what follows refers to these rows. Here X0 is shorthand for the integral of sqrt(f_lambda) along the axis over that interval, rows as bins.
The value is 18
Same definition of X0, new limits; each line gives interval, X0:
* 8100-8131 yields 42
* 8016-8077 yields 82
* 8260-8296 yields 47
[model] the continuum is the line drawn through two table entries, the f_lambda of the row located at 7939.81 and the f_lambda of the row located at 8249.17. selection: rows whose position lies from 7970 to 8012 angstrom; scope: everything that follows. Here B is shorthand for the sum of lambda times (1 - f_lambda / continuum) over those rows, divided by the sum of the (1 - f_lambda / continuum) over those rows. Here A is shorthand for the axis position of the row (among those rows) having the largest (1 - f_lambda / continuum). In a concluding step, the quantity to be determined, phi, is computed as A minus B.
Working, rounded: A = 8002.21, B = 7989.6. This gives 12.6 angstrom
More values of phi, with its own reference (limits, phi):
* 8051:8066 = 5.6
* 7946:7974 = -9.1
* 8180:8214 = -0.8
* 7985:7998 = 6.4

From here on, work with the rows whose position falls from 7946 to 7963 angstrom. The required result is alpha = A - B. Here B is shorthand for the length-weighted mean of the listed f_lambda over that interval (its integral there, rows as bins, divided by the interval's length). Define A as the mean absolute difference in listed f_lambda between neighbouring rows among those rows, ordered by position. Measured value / -1.81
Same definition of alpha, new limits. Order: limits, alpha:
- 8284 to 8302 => -1.68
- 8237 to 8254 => -1.68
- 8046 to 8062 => -1.79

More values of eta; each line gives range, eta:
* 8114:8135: 1.83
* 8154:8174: 1.78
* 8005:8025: 1.84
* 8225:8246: 1.70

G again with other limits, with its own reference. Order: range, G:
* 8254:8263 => 8254.87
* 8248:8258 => 8249.17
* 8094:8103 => 8098.60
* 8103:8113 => 8104.20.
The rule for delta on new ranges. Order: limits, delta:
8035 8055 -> 1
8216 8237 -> 2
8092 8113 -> 0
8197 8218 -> 2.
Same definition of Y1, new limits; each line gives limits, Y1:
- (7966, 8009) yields 1.904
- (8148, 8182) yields 1.83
